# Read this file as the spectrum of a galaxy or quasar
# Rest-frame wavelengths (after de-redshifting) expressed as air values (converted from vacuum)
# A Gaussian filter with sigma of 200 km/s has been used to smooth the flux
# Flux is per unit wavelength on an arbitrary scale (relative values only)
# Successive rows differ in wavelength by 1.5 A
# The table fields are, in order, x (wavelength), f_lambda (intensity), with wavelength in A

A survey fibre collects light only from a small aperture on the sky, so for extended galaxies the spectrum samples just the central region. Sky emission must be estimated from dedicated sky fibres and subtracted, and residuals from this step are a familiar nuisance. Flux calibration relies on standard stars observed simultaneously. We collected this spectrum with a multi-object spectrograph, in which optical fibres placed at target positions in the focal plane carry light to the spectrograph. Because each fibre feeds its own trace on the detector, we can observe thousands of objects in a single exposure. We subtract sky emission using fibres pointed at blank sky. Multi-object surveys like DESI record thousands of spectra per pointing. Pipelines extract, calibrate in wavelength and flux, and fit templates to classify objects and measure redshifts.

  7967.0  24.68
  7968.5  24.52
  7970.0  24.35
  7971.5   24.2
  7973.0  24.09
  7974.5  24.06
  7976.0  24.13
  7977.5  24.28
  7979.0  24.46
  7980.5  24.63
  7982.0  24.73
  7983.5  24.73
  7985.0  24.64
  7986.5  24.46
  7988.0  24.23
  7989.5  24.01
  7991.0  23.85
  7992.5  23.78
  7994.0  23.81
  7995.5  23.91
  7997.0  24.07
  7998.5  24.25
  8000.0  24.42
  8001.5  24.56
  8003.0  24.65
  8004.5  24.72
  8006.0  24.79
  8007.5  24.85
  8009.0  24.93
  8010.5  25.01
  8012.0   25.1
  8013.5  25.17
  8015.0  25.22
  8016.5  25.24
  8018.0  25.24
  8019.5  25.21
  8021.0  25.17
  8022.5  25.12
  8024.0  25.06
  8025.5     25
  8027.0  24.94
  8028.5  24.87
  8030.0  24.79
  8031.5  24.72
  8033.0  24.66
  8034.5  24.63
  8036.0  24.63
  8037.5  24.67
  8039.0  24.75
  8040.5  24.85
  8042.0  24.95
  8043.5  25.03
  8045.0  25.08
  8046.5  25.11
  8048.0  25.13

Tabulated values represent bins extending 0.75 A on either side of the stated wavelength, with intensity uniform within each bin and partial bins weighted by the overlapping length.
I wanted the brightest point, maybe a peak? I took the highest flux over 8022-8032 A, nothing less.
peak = 25.12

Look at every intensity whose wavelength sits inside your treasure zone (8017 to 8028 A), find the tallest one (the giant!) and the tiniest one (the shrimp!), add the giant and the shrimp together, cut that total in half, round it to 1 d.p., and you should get 25.1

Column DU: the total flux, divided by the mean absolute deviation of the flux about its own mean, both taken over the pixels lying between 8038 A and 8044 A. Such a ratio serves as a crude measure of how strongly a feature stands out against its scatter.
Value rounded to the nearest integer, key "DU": 1048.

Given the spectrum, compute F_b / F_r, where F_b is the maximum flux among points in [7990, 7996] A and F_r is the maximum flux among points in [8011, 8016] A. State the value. 0.95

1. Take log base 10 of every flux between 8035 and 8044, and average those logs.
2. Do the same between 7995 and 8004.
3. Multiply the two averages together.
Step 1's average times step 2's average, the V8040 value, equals 1.933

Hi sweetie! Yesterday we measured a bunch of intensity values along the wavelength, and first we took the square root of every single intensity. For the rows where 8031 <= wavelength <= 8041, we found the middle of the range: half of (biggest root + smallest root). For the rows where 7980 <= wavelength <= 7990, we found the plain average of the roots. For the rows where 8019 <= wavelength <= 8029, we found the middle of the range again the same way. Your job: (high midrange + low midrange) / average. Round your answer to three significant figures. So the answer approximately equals 2.02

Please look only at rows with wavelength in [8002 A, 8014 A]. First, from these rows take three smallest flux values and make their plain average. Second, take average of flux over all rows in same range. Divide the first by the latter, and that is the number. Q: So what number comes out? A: 0.993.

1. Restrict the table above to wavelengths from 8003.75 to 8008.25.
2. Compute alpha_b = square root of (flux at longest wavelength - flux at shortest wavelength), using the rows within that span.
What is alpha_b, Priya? 0.4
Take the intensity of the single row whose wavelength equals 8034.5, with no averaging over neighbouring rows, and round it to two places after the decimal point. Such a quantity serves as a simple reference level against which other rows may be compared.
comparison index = 24.63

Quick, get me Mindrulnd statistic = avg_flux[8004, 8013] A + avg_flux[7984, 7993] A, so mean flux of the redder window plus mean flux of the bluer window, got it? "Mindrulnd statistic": 49.1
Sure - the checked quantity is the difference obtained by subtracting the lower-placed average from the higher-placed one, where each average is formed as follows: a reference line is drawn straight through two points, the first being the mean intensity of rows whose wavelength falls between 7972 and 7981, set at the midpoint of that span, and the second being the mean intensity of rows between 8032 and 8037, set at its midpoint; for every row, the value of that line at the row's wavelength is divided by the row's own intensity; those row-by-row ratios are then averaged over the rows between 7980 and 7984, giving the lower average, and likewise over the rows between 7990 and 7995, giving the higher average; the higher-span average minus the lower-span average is 0.039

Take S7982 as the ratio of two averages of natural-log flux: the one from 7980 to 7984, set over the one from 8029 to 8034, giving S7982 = 0.9997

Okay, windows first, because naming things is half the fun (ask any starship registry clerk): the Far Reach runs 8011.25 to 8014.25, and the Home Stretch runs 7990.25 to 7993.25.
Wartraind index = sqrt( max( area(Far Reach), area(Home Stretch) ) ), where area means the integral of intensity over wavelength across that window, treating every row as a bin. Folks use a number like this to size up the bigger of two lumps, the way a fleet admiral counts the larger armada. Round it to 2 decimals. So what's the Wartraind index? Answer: 8.68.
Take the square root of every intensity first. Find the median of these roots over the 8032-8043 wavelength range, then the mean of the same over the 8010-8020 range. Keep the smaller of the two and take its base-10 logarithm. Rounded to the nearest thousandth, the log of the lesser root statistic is 0.696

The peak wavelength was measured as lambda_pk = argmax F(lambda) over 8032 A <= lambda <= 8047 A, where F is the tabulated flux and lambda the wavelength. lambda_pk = 8046.5 A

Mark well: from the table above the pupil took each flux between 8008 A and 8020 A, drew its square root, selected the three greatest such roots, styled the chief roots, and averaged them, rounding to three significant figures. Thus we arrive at 5.02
